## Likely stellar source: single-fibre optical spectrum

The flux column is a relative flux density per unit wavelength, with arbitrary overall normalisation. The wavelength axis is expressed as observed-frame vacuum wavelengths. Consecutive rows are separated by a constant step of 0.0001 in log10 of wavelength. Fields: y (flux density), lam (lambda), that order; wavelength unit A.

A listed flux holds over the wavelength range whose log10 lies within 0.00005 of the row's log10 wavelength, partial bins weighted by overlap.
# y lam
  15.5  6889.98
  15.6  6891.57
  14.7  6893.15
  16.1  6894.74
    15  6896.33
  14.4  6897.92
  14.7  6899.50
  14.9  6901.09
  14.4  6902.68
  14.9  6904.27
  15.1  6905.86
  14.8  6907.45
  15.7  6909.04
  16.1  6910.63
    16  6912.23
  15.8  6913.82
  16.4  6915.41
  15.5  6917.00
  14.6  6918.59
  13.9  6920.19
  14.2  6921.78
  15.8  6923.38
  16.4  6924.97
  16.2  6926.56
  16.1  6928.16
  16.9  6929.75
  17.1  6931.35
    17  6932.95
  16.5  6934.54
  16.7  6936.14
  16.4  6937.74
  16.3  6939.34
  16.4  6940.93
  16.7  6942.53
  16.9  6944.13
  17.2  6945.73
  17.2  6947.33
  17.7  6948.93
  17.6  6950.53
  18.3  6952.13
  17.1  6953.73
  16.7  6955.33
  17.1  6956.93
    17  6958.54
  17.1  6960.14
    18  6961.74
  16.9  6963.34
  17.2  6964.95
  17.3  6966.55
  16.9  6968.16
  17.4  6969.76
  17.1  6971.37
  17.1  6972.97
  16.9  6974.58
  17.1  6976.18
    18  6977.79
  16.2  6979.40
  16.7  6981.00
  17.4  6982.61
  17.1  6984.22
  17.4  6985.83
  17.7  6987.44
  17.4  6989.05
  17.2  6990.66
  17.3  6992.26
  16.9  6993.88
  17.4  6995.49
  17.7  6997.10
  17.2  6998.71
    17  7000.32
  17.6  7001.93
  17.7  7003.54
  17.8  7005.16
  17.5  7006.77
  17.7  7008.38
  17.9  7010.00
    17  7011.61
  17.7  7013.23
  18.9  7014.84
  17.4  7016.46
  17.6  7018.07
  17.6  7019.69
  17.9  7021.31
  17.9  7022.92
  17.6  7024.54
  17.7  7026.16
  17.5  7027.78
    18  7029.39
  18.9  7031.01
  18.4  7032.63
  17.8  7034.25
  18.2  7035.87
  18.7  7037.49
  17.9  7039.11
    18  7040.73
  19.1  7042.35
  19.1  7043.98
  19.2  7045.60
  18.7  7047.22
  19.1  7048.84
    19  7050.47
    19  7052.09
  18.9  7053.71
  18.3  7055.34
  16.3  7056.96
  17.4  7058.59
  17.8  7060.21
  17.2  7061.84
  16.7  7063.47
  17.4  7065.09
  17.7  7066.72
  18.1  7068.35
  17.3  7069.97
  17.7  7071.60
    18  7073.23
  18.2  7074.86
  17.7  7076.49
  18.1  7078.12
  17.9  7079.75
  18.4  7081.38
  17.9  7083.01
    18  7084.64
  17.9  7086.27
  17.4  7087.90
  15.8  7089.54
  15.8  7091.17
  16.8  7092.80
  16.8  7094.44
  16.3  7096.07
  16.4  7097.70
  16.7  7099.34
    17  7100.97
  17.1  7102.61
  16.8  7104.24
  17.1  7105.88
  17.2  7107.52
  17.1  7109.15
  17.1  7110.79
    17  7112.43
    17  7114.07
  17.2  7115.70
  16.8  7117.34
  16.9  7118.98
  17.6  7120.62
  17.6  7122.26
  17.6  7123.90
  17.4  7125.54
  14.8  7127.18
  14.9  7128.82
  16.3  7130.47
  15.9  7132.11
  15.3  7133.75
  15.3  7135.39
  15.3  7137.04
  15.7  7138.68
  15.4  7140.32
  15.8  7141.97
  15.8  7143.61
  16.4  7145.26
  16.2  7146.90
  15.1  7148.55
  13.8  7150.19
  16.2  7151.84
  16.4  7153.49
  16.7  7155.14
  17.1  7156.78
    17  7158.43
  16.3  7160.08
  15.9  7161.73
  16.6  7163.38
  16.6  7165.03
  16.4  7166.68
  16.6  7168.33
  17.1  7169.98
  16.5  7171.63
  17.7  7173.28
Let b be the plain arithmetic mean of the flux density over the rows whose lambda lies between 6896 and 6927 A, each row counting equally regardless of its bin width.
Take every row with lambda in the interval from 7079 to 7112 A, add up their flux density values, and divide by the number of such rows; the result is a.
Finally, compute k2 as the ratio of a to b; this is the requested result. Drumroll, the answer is 1.12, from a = 17.1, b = 15.2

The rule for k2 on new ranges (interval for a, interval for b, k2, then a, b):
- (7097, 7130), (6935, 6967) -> 0.99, 16.9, 17.1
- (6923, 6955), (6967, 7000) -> 0.98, 16.8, 17.2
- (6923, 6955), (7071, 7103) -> 0.97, 16.8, 17.3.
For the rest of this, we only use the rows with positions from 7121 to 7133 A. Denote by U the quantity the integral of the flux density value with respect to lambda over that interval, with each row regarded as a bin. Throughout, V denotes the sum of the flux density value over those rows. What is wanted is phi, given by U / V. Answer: 1.72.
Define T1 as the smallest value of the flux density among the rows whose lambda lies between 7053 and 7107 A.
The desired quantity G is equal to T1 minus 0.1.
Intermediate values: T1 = 15.8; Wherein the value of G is 15.7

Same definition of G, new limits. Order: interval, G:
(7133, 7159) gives 13.7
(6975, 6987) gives 16.1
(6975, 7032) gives 16.1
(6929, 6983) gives 16.1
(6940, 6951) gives 16.3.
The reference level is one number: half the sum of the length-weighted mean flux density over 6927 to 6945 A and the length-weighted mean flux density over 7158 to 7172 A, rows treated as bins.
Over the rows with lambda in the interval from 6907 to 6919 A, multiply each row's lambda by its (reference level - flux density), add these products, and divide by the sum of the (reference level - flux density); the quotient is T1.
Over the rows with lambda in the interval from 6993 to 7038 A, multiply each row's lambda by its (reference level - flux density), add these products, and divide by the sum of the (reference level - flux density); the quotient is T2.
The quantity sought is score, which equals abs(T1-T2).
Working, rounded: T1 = 6913.2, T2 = 7019.1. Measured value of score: 105.9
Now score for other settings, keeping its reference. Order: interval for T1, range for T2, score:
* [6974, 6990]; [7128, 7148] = 153.5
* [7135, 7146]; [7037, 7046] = 97.2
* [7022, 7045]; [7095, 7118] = 75.2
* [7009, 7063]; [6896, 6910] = 135.2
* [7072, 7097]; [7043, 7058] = 29.7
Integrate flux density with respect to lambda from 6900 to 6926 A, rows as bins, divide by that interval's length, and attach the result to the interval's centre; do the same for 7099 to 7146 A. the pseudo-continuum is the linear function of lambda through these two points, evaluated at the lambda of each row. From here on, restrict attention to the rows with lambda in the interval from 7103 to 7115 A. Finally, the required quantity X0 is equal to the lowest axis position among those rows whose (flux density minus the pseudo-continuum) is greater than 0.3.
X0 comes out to 7104.24 A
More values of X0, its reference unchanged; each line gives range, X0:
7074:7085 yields 7074.86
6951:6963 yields 6952.13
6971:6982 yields 6971.37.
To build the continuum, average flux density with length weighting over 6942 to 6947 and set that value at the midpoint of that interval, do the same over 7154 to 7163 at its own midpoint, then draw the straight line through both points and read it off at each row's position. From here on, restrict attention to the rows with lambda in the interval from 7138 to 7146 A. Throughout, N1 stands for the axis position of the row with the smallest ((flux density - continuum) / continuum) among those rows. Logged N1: 7140.32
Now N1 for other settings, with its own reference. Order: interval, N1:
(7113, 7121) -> 7117.34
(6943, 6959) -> 6955.33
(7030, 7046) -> 7034.25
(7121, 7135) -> 7127.18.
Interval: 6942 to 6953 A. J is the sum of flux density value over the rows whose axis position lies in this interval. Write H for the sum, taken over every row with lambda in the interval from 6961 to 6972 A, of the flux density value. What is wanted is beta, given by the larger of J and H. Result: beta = 122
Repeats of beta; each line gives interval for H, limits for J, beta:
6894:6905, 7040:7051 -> 132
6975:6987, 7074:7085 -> 126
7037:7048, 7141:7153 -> 131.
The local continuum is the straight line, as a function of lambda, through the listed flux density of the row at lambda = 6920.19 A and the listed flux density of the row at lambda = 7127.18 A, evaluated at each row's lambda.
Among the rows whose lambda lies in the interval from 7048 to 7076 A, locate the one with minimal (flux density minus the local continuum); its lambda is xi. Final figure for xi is 7056.96 A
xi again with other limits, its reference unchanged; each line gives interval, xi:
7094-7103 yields 7096.07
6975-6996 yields 6979.40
